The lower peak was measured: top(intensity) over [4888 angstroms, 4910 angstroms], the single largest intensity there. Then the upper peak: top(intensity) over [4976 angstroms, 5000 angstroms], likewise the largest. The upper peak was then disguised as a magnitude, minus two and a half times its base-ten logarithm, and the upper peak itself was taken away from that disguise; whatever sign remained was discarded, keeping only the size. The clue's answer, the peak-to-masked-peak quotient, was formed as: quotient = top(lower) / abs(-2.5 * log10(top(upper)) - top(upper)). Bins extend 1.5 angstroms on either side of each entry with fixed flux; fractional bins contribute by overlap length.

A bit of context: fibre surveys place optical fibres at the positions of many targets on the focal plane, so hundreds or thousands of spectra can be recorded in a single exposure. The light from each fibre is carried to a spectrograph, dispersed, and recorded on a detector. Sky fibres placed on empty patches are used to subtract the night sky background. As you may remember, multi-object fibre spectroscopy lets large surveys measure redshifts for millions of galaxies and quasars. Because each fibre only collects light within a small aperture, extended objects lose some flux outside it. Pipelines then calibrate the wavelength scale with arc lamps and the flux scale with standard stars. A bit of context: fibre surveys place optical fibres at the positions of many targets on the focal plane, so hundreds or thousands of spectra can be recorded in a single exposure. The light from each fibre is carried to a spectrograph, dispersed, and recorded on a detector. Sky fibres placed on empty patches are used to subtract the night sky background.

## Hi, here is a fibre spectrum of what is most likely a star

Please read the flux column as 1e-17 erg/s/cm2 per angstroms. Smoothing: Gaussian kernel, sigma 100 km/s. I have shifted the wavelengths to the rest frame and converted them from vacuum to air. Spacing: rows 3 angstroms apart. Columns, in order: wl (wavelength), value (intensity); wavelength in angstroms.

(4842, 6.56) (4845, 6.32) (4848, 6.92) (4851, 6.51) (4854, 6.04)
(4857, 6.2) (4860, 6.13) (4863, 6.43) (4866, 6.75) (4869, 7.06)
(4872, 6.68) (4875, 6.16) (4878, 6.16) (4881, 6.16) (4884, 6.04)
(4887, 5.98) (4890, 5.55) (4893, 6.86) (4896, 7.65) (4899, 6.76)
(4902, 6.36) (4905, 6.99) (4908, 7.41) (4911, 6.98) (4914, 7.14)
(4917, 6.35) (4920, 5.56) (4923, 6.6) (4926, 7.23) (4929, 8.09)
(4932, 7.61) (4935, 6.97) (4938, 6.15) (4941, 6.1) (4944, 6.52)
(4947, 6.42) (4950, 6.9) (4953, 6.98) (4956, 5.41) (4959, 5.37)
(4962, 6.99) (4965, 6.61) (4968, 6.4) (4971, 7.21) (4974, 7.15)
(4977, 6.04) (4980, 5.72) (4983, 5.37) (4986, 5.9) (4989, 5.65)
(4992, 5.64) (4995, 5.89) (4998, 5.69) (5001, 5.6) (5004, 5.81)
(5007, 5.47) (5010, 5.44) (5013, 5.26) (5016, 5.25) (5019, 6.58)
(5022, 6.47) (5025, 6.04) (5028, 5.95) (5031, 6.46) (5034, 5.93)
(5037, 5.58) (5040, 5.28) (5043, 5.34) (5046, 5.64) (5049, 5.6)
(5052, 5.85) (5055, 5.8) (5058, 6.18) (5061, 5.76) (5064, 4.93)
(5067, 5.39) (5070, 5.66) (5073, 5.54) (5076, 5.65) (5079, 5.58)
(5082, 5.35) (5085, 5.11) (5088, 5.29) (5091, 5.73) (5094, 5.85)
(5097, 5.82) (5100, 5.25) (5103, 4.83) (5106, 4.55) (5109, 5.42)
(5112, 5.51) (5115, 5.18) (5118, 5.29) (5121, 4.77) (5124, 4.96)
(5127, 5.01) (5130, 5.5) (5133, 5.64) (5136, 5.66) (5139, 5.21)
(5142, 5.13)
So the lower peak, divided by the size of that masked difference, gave 0.96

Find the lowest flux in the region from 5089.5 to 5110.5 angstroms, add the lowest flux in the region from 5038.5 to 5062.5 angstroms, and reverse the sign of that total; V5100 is -9.8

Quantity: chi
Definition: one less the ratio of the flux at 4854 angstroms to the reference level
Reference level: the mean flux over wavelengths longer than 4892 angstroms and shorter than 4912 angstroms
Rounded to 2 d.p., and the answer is 0.14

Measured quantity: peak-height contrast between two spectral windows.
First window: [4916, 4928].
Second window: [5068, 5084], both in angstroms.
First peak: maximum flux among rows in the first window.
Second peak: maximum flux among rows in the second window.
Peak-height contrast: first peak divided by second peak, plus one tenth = 1.38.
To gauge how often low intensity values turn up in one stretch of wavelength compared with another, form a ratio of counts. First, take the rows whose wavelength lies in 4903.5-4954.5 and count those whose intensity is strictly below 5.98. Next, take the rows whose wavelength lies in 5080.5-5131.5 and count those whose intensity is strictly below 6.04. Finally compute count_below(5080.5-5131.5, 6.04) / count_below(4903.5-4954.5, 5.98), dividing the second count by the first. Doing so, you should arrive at 17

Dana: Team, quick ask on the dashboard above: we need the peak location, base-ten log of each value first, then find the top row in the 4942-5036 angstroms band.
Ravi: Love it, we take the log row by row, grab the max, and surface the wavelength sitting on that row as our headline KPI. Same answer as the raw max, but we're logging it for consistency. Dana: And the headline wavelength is 4971 angstroms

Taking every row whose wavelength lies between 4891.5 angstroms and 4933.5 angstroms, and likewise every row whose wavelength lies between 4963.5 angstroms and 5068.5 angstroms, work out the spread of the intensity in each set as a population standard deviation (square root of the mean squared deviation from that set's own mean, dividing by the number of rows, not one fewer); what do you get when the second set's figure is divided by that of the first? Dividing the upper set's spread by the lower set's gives 0.83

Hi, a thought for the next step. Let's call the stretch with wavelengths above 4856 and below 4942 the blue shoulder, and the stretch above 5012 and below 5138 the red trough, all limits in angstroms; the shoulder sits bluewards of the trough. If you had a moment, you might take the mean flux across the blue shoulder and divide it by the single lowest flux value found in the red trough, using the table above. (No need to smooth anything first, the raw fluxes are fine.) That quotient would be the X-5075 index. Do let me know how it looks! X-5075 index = 1.46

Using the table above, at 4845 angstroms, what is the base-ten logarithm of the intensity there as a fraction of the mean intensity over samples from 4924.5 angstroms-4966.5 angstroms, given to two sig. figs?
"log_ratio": -0.023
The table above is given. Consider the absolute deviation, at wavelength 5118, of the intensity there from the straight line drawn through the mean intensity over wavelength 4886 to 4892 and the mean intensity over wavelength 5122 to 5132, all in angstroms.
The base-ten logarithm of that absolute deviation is -1.0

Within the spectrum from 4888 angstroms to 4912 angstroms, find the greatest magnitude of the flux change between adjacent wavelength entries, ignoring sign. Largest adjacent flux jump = 1.31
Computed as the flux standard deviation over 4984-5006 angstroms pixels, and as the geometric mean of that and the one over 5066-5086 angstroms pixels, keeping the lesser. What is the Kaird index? 0.12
